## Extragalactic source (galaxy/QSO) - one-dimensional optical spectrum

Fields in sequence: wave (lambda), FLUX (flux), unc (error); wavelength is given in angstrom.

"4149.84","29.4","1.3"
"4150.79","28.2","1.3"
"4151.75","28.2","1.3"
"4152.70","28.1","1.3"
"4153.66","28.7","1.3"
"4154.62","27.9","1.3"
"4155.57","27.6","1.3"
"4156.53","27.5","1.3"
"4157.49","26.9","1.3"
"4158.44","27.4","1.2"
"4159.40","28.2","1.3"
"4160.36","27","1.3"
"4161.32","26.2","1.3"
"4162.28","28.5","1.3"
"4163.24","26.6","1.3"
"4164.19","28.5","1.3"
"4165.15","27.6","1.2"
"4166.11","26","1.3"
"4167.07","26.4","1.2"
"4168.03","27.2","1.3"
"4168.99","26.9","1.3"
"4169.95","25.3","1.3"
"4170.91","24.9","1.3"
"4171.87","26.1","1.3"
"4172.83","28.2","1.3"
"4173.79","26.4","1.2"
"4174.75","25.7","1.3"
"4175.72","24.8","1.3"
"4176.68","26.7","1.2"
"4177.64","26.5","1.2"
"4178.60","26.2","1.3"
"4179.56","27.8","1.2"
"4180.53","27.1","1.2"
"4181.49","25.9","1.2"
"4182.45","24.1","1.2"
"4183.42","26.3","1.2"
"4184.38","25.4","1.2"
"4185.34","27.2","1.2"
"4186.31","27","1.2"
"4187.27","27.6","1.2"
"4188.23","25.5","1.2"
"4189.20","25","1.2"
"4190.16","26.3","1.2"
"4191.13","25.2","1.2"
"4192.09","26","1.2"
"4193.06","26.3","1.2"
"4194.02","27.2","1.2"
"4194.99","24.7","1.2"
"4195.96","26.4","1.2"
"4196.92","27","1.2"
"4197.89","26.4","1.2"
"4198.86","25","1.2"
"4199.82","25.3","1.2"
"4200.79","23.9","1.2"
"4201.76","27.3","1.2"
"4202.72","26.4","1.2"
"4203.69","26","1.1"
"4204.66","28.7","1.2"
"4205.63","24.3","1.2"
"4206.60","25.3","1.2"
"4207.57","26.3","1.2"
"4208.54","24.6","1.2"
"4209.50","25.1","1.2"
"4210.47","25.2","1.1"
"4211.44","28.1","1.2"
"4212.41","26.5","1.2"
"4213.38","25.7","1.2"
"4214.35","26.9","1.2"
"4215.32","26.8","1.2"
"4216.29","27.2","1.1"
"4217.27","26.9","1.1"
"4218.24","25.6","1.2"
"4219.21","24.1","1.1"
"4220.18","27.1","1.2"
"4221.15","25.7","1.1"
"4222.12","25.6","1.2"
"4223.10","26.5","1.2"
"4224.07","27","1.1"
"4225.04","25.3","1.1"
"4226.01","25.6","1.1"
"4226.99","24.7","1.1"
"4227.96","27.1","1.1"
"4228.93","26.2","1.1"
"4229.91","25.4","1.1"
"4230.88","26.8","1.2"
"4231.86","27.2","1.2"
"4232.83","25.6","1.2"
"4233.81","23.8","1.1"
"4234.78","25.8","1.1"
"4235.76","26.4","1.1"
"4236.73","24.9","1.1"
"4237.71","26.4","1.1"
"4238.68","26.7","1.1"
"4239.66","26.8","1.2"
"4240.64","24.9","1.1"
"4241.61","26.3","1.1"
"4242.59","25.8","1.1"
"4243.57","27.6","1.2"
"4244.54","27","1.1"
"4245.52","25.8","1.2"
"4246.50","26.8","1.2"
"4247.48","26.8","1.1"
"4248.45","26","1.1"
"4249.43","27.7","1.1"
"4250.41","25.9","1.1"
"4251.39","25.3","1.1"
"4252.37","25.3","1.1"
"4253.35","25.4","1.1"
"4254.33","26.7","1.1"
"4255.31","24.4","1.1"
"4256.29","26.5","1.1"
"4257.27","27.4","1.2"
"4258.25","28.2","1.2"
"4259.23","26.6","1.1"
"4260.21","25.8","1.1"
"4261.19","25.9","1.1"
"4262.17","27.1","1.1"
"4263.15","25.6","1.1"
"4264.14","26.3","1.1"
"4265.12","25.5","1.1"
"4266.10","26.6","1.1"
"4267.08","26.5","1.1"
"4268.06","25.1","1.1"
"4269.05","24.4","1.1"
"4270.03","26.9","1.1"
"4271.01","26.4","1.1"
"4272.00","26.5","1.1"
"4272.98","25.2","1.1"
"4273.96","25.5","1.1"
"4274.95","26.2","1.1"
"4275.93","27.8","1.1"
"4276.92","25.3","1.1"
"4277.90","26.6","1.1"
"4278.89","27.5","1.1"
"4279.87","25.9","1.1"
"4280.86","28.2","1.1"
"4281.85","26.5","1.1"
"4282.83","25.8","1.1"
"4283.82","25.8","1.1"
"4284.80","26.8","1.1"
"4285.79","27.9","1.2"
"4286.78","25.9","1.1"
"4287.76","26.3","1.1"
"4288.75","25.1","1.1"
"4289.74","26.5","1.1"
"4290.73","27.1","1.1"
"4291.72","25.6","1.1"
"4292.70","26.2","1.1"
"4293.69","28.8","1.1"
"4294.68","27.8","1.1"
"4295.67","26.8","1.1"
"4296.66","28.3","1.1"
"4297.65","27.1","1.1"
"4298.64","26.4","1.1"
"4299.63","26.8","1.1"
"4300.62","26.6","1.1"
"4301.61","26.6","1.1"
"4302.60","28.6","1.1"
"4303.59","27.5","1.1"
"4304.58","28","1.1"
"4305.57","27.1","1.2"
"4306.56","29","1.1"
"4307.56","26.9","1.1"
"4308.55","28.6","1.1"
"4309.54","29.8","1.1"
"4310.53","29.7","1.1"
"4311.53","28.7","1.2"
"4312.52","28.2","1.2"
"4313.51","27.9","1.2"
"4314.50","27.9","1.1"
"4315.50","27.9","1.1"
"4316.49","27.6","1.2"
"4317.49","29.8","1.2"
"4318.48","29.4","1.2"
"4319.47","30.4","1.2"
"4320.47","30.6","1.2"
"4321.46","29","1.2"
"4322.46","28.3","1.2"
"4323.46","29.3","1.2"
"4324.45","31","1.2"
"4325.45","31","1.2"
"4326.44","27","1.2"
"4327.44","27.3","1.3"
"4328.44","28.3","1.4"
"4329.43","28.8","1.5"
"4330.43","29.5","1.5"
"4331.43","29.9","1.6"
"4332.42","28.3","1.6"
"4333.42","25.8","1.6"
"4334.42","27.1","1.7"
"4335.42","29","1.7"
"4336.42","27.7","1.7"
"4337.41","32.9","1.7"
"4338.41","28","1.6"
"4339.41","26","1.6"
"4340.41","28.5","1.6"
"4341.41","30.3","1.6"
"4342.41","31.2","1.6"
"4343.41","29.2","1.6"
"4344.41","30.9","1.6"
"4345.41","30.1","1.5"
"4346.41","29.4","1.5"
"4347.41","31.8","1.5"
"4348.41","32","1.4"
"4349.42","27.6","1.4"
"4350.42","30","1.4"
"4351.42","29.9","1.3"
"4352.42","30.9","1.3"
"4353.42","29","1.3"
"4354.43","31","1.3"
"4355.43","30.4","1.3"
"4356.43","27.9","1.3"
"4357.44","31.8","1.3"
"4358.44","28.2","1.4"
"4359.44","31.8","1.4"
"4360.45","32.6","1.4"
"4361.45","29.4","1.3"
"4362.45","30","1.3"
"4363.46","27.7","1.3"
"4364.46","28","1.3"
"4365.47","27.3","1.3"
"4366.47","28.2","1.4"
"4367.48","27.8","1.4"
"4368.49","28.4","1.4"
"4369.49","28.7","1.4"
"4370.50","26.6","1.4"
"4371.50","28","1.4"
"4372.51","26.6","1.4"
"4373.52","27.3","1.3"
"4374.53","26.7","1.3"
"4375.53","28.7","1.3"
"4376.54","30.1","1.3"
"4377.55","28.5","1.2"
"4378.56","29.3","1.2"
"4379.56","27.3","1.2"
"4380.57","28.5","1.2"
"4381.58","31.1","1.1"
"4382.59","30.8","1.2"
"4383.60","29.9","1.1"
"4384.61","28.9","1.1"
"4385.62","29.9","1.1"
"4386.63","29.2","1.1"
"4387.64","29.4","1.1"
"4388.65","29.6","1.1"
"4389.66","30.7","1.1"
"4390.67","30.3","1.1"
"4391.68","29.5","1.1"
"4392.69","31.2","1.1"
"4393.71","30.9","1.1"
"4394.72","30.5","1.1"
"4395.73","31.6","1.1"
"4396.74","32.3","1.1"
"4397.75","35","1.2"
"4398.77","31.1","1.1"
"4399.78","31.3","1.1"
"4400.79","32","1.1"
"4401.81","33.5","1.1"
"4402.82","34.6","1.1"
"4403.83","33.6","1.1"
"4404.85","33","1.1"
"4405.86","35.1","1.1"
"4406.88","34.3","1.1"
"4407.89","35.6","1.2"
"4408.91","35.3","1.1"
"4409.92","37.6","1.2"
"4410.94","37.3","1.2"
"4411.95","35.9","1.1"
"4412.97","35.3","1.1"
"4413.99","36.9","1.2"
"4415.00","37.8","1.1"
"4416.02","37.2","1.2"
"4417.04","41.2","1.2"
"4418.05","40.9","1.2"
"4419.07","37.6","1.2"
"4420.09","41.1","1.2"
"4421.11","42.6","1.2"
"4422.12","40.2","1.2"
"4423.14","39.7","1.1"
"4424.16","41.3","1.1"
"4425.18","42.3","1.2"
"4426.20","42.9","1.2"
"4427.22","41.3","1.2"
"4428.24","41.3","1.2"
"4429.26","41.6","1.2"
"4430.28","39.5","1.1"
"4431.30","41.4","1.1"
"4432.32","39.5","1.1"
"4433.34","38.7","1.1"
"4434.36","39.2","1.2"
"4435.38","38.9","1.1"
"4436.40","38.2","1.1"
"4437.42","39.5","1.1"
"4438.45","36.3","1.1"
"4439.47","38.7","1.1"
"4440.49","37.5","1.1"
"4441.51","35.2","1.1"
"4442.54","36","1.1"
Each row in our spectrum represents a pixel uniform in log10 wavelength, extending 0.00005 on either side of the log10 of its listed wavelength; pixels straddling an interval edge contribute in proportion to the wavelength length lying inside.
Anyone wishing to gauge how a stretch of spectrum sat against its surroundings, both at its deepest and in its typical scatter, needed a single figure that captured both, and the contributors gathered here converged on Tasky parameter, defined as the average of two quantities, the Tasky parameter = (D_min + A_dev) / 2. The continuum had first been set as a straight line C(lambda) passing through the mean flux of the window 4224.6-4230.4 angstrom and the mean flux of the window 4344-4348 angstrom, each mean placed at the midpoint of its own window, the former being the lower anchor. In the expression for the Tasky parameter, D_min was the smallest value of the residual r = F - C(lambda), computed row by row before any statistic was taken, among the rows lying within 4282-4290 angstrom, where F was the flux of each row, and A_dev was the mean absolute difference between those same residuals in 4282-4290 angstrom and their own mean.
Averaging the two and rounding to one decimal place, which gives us -1.3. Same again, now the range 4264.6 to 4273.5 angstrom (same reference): -1.1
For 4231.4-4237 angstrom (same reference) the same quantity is -0.7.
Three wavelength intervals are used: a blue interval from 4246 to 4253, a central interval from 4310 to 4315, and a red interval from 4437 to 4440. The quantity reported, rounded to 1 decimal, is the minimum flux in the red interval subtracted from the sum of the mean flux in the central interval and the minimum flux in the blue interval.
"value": 17.5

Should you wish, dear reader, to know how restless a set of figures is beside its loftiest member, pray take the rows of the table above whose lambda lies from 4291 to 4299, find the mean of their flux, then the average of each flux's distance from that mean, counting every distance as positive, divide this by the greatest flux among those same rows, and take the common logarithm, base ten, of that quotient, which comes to -1.51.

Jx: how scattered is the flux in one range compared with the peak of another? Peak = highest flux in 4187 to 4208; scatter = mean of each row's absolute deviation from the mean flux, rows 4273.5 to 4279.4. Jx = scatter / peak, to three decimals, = 0.028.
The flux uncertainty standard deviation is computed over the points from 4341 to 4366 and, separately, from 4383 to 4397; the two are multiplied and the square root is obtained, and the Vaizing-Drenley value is 0.000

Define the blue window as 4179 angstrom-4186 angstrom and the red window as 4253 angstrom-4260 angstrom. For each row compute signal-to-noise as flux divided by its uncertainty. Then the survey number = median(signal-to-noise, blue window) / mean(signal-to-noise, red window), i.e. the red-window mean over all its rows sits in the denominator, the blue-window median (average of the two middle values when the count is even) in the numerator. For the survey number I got 0.93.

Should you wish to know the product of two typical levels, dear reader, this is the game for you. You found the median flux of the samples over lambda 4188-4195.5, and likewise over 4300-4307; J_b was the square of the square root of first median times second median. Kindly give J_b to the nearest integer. 708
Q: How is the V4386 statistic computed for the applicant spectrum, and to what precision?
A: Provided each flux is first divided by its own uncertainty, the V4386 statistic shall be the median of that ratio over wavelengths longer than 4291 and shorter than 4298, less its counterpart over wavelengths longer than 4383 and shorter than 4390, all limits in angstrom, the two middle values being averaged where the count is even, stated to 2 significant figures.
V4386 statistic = -2.3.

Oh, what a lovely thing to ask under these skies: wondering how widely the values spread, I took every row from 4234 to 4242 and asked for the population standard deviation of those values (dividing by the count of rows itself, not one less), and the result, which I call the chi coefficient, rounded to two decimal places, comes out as 0.71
